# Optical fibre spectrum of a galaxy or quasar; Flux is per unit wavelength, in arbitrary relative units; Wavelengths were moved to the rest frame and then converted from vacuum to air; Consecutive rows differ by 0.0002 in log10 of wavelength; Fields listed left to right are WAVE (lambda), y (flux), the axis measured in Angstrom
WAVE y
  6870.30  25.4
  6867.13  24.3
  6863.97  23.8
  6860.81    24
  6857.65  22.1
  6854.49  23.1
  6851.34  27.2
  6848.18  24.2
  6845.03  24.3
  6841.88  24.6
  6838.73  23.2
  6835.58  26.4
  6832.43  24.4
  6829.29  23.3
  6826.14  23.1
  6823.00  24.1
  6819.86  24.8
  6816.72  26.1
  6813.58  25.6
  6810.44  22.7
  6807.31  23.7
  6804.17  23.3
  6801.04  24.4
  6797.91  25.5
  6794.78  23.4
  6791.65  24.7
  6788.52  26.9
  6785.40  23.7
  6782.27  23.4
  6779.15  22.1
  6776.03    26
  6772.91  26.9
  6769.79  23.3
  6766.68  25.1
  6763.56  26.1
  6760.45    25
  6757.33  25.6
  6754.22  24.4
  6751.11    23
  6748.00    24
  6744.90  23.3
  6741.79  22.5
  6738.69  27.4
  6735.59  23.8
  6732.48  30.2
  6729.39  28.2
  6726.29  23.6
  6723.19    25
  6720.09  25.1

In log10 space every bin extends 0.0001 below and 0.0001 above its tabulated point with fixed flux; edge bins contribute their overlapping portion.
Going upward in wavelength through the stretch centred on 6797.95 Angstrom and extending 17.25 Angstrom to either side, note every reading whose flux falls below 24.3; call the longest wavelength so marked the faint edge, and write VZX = 6810.44 Angstrom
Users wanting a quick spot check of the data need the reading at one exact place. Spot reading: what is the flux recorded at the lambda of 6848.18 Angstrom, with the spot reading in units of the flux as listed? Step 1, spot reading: 24.2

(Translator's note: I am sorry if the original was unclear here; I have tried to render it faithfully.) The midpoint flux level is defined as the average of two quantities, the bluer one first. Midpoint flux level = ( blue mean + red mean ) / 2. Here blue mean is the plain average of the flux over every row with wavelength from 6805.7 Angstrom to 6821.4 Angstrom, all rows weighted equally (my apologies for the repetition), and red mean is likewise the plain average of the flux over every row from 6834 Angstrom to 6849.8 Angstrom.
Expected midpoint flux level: 24.6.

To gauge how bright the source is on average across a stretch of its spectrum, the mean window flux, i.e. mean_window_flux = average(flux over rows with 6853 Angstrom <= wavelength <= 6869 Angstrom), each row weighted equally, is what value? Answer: 23.5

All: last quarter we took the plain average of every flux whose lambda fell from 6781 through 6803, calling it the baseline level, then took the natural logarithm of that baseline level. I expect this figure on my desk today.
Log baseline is 3.20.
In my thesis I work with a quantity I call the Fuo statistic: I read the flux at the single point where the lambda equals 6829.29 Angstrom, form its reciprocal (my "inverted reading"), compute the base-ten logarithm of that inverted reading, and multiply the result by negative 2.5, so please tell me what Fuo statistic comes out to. 3.42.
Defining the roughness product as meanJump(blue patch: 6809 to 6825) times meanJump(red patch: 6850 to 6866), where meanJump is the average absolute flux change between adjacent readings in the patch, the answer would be 2.4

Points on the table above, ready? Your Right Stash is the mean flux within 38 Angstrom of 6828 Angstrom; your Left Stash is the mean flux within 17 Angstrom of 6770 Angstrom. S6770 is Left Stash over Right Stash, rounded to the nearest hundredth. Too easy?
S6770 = 1.02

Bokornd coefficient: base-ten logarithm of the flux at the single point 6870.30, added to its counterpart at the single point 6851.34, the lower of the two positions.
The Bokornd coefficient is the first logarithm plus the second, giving 2.84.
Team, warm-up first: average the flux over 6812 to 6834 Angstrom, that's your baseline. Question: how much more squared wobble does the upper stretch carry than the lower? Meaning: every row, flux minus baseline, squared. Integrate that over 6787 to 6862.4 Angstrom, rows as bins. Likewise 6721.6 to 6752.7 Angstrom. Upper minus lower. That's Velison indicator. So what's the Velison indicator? -69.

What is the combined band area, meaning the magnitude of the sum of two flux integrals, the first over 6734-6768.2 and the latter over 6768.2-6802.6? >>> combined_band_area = 1685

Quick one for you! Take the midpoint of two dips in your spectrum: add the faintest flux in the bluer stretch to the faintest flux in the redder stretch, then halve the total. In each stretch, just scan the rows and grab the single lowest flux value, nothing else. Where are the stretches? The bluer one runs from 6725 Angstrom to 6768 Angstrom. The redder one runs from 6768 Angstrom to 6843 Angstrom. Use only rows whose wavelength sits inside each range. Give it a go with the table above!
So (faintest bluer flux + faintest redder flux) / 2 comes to 22.3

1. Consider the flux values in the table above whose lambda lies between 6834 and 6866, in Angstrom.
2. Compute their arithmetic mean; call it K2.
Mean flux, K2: 24.3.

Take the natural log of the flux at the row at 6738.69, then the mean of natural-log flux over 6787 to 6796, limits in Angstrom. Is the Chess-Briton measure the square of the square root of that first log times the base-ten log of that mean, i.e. 1.68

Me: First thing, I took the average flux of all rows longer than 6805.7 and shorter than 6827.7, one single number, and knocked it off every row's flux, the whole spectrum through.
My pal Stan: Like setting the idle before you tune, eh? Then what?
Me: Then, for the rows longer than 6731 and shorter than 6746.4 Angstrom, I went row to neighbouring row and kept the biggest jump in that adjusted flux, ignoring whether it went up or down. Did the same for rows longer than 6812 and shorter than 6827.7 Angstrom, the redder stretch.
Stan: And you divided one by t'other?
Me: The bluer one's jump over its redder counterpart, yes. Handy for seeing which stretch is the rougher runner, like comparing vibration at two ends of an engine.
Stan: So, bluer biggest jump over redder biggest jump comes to 4.92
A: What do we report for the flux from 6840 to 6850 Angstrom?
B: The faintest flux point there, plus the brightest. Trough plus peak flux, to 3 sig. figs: 48.8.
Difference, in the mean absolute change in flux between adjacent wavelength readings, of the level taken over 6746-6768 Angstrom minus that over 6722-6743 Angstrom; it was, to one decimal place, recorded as -2.8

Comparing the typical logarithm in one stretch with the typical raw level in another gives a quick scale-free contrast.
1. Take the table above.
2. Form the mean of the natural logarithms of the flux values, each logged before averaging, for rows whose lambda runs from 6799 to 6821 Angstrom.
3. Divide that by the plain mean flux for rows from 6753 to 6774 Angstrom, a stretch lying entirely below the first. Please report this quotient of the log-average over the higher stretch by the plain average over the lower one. 0.127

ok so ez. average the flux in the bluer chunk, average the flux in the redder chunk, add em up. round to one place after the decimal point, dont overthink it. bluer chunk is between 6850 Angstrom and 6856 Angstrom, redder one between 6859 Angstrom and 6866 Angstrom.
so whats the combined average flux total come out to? 49.0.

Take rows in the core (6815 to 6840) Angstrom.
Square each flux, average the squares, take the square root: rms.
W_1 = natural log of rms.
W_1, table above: 3.20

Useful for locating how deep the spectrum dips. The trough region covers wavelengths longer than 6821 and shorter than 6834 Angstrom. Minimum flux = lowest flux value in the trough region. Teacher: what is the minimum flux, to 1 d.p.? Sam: 23.1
